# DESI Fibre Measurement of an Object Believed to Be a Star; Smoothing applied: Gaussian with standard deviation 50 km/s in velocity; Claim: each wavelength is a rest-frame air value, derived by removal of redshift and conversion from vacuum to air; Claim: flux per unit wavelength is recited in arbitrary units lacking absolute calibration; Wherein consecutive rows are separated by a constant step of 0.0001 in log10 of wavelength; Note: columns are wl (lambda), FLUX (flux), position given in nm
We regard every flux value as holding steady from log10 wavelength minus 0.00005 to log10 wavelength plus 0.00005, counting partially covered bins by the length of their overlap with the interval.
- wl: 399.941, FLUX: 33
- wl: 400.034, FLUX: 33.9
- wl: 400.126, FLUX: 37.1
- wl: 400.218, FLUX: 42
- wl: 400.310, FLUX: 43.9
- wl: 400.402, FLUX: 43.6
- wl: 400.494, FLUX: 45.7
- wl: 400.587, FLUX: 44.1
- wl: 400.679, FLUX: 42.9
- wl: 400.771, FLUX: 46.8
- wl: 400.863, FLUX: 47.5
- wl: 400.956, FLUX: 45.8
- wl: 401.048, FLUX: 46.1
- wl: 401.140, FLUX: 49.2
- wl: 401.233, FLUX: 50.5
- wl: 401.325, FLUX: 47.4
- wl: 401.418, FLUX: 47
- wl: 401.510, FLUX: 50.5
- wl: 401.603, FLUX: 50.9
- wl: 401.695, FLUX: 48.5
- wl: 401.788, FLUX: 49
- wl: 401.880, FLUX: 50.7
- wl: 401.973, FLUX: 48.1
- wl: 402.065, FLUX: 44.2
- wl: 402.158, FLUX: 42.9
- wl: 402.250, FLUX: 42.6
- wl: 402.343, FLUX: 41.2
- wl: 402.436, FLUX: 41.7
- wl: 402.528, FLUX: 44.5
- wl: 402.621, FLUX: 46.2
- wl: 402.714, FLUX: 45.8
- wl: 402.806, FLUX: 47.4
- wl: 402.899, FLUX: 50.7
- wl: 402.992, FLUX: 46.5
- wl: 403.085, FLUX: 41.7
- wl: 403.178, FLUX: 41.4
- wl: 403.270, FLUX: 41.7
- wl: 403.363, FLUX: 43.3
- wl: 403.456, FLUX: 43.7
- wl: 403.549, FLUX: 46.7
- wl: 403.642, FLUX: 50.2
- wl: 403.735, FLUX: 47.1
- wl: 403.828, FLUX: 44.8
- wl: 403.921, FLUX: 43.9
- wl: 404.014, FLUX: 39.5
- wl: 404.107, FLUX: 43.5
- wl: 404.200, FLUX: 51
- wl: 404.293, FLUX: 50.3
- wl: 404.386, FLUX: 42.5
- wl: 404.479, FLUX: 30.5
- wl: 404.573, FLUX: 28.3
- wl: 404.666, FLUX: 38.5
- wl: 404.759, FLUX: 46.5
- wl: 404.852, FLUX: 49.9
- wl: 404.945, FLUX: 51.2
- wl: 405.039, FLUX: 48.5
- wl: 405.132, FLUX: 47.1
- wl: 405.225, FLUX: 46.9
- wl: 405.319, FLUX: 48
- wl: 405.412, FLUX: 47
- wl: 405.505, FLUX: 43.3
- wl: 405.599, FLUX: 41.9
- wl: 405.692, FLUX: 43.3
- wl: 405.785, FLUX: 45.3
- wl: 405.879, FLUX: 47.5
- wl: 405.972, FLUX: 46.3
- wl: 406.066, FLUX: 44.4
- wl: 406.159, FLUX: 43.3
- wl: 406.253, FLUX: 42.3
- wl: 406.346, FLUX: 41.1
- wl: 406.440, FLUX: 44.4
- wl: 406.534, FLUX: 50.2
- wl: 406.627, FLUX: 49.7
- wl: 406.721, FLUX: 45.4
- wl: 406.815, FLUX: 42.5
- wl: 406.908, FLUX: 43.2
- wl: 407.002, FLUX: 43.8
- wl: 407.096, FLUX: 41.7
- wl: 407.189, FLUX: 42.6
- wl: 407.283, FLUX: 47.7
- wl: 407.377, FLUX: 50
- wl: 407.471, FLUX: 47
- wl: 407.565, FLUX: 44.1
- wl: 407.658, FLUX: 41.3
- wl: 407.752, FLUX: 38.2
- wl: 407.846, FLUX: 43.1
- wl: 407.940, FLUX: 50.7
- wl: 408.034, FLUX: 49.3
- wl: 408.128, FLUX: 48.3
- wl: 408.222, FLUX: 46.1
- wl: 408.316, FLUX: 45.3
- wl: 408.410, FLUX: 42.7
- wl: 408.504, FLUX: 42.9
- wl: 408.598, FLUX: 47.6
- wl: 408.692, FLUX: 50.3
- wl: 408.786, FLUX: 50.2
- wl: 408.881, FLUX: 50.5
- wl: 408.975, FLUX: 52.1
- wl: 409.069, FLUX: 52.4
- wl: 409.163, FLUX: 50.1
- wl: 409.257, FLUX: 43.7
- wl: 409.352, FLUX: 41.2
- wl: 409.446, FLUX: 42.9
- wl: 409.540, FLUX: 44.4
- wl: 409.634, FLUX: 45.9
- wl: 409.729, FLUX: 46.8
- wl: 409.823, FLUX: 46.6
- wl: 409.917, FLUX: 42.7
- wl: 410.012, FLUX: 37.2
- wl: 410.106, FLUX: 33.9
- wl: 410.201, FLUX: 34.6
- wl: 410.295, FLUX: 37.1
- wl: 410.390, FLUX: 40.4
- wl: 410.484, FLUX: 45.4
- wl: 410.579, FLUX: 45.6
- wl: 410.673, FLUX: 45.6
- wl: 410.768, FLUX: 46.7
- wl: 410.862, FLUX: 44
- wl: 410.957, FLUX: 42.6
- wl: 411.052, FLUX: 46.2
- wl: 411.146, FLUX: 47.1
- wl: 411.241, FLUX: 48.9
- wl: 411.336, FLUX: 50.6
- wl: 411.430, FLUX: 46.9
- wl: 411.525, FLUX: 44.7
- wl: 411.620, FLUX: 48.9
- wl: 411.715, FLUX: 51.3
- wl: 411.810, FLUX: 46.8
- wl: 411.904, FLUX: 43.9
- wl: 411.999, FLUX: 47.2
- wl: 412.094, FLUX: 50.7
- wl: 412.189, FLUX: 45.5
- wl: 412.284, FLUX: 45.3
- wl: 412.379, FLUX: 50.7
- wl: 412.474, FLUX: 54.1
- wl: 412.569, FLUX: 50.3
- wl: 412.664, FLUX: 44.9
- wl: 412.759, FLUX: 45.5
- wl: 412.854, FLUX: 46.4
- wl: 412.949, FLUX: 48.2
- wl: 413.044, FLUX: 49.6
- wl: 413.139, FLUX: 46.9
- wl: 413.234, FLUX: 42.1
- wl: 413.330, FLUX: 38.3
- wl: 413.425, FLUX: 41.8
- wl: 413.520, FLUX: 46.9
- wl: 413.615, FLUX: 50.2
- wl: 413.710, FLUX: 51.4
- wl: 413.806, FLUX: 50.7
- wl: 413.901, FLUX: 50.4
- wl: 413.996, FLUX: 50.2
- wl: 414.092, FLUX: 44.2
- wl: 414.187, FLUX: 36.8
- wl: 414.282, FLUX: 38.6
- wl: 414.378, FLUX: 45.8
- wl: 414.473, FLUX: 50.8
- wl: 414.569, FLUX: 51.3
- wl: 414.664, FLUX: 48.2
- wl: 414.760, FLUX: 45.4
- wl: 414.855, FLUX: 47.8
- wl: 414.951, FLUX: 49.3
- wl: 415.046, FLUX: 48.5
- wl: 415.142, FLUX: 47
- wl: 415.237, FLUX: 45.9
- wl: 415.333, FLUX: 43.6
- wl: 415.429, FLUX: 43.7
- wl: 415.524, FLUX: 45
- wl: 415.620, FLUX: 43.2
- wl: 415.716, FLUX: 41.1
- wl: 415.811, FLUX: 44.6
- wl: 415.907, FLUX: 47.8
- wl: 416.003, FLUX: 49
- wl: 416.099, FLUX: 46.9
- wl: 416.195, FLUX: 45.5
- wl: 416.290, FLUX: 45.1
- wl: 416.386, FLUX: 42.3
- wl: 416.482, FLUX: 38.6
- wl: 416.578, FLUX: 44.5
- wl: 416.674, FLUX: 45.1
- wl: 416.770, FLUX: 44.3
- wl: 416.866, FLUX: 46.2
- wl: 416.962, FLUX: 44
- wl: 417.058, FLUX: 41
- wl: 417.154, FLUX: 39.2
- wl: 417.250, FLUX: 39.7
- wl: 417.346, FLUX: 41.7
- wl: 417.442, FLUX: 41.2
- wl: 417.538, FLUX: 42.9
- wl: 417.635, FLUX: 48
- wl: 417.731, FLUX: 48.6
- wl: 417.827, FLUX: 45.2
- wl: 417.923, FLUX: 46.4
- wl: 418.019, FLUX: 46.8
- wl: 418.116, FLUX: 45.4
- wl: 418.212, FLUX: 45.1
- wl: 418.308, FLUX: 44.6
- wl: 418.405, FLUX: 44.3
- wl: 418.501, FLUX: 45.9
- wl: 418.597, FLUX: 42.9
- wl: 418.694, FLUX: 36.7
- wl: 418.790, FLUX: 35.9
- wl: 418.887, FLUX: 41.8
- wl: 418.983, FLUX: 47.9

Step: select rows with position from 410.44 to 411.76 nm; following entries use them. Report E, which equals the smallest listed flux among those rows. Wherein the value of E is 42.6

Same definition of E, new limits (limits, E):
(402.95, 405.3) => 28.3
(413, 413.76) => 38.3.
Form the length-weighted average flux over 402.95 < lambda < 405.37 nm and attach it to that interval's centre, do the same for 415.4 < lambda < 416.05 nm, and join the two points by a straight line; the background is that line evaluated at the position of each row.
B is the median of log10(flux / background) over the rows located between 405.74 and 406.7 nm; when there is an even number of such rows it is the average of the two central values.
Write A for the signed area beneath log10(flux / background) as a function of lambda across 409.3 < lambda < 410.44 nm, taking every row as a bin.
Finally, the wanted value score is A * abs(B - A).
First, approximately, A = -0.043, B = 0.004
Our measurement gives -0.0020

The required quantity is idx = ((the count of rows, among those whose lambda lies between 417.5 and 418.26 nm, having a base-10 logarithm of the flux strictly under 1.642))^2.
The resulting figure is 1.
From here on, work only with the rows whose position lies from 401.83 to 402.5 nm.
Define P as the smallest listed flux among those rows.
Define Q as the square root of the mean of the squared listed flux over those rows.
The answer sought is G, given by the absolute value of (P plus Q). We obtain 86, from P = 41.2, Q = 44.6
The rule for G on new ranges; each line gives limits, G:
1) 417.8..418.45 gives 90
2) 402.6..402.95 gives 93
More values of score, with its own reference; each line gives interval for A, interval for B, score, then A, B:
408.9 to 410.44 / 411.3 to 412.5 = -0.0012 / -0.025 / 0.023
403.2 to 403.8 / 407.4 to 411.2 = 0.0000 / 0.005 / 0.008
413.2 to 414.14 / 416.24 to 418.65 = 0.0003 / 0.014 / -0.005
